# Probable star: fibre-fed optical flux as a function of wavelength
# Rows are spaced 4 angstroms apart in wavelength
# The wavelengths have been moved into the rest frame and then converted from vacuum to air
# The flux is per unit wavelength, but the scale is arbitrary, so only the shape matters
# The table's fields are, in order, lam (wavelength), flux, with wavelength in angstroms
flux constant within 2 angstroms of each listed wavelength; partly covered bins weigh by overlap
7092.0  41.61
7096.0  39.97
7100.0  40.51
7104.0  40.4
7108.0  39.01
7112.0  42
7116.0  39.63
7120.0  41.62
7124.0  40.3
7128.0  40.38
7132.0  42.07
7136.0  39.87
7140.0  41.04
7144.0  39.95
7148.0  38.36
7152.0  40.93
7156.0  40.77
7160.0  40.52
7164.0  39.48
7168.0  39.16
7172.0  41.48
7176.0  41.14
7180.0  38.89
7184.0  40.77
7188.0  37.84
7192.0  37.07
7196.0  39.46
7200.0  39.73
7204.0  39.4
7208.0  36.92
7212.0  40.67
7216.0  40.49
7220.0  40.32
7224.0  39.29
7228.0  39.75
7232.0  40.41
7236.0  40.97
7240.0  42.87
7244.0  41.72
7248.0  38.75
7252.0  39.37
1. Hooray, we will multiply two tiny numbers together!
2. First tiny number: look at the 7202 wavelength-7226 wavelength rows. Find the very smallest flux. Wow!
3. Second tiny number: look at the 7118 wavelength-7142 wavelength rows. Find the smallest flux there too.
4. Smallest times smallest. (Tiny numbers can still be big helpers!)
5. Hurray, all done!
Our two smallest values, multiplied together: 1472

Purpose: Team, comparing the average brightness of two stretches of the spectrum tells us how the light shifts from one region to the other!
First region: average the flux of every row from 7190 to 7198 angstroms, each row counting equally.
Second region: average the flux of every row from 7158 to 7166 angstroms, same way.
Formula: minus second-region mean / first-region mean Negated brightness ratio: -1.05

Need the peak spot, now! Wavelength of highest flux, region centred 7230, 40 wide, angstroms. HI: 7240.0 angstroms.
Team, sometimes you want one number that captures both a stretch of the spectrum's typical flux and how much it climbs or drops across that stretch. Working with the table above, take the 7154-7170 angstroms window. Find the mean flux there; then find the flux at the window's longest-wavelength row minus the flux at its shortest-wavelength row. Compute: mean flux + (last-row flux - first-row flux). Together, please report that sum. 38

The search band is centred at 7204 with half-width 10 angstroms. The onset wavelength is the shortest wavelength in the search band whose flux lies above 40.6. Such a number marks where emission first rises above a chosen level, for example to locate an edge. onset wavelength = 7212.0 angstroms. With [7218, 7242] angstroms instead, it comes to 7236.0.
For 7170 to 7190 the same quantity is 7172.0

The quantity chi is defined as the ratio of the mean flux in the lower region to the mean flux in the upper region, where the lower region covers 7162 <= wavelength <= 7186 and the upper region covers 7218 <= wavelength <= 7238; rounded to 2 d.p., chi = 1.00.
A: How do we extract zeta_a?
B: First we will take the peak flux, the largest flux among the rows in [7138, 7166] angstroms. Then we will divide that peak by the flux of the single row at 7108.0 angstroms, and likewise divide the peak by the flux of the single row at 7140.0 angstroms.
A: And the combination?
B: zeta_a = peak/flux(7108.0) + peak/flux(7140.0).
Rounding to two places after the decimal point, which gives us 2.05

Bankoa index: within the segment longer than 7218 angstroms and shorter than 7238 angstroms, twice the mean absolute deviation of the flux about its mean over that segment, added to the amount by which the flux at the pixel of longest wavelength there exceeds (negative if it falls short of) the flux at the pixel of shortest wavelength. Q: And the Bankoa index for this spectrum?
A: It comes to 1.7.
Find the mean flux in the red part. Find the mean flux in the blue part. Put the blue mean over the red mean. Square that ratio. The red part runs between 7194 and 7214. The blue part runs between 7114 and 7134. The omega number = 1.08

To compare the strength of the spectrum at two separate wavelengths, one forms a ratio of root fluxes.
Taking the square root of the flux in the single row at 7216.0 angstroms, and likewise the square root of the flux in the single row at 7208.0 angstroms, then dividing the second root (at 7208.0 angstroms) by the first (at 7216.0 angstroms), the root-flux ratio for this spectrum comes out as 0.95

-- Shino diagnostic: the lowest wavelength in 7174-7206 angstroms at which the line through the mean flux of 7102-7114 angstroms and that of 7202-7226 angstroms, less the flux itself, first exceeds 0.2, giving 7180.0 angstroms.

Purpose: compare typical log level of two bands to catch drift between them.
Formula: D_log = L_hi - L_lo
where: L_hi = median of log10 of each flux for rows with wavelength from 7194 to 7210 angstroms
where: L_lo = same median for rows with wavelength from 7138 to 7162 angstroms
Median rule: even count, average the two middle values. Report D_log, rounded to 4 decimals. -0.0132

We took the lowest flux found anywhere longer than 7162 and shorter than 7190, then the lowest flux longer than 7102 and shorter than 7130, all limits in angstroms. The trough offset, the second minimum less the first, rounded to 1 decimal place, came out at 1.2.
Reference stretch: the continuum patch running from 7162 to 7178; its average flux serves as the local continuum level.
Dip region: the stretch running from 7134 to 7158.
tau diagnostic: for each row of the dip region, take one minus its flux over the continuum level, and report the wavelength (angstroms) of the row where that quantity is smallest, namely 7140.0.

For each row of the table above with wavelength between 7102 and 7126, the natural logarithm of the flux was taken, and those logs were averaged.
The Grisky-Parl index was 3.70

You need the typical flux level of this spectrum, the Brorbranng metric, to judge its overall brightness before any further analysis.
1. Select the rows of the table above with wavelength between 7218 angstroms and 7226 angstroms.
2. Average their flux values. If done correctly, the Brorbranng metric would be 39.8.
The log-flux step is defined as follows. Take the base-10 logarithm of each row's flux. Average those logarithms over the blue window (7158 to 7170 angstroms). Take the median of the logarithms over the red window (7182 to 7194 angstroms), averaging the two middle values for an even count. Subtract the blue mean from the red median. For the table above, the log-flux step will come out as -0.021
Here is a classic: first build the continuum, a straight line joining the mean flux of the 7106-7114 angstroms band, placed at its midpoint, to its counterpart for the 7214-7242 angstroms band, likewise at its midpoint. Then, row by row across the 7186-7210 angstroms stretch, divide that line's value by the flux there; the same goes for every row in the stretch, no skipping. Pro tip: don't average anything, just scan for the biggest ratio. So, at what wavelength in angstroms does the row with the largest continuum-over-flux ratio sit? 7208.0 angstroms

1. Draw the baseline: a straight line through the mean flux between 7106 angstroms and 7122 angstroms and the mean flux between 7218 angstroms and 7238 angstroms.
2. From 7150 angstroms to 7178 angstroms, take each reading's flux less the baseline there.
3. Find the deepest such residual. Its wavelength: 7168.0 angstroms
